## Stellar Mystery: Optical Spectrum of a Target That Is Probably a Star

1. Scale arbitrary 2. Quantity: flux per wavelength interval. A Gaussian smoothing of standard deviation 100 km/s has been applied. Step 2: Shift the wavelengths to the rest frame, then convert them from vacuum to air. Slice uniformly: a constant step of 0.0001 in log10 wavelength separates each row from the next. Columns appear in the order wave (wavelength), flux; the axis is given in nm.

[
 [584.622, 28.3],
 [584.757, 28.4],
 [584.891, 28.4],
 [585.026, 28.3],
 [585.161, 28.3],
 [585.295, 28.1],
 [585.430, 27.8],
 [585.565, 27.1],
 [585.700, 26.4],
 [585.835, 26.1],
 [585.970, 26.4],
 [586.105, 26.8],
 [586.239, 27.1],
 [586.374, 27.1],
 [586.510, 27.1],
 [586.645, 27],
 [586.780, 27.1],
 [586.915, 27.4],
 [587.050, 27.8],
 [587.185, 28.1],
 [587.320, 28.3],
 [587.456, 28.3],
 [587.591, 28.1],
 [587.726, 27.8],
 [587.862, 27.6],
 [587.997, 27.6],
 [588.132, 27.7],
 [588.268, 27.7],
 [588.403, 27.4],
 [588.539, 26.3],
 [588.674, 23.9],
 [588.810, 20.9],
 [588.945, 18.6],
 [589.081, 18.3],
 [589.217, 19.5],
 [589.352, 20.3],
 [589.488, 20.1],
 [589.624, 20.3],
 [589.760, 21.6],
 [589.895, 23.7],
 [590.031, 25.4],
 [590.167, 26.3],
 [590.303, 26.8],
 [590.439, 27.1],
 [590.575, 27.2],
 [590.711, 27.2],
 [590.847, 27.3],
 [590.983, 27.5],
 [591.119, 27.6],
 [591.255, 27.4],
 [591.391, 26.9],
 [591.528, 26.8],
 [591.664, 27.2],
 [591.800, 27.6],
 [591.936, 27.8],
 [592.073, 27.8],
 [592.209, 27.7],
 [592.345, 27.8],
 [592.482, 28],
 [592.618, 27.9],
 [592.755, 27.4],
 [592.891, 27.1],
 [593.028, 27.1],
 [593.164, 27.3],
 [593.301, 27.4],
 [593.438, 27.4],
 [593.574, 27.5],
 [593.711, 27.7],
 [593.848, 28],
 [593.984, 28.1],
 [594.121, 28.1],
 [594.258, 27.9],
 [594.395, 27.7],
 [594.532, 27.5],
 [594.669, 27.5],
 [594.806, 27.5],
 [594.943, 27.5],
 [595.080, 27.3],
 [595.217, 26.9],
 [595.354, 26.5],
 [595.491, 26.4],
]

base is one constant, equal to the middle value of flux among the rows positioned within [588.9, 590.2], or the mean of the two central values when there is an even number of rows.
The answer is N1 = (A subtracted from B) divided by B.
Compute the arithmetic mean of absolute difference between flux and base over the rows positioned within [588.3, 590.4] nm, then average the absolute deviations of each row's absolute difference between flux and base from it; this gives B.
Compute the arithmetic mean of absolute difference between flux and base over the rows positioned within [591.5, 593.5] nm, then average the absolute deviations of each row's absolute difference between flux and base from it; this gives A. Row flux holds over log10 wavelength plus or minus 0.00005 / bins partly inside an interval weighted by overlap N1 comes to 0.9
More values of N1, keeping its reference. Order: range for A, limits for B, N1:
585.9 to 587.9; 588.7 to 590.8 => 0.8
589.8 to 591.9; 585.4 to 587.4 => -0.4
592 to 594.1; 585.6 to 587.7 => 0.5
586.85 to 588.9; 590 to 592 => -2.1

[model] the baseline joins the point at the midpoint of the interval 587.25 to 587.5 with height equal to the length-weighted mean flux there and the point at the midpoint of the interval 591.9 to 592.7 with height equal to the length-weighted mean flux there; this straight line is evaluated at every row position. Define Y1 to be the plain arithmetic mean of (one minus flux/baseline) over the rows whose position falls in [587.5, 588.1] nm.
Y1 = 0.015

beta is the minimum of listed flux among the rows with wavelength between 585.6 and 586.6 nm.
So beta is 26.1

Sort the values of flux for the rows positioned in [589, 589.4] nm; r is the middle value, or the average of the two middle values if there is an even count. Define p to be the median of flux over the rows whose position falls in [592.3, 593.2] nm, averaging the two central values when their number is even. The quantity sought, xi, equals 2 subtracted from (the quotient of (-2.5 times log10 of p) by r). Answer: -2.18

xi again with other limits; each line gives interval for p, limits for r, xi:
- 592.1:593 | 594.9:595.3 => -2.13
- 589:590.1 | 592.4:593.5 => -2.12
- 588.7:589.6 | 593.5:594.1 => -2.12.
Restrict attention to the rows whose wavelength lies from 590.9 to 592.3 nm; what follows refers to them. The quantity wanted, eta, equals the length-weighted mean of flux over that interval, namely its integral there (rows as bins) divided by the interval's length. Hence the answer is 27.4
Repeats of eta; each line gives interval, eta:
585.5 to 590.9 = 25.6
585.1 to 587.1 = 27.2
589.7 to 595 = 27.2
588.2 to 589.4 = 22.6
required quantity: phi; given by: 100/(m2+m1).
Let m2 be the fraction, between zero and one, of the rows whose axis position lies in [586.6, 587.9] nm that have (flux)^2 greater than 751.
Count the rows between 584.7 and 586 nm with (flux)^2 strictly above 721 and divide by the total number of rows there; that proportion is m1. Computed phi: 71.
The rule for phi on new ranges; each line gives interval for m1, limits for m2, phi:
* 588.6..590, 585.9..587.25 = 500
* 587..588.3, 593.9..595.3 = 56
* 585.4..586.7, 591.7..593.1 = 77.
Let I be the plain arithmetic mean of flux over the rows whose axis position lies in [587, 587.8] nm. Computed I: 28.1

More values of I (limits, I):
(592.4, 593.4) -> 27.5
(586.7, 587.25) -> 27.6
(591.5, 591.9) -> 27.2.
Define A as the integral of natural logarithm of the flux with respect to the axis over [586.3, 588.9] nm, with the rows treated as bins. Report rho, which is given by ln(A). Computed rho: 2.15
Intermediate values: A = 9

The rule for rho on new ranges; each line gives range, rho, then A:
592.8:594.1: 1.46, 4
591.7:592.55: 1.04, 3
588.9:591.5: 2.11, 8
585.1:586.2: 1.29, 4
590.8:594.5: 2.51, 12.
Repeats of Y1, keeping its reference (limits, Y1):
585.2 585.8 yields 0.037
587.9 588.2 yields 0.019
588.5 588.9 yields 0.157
